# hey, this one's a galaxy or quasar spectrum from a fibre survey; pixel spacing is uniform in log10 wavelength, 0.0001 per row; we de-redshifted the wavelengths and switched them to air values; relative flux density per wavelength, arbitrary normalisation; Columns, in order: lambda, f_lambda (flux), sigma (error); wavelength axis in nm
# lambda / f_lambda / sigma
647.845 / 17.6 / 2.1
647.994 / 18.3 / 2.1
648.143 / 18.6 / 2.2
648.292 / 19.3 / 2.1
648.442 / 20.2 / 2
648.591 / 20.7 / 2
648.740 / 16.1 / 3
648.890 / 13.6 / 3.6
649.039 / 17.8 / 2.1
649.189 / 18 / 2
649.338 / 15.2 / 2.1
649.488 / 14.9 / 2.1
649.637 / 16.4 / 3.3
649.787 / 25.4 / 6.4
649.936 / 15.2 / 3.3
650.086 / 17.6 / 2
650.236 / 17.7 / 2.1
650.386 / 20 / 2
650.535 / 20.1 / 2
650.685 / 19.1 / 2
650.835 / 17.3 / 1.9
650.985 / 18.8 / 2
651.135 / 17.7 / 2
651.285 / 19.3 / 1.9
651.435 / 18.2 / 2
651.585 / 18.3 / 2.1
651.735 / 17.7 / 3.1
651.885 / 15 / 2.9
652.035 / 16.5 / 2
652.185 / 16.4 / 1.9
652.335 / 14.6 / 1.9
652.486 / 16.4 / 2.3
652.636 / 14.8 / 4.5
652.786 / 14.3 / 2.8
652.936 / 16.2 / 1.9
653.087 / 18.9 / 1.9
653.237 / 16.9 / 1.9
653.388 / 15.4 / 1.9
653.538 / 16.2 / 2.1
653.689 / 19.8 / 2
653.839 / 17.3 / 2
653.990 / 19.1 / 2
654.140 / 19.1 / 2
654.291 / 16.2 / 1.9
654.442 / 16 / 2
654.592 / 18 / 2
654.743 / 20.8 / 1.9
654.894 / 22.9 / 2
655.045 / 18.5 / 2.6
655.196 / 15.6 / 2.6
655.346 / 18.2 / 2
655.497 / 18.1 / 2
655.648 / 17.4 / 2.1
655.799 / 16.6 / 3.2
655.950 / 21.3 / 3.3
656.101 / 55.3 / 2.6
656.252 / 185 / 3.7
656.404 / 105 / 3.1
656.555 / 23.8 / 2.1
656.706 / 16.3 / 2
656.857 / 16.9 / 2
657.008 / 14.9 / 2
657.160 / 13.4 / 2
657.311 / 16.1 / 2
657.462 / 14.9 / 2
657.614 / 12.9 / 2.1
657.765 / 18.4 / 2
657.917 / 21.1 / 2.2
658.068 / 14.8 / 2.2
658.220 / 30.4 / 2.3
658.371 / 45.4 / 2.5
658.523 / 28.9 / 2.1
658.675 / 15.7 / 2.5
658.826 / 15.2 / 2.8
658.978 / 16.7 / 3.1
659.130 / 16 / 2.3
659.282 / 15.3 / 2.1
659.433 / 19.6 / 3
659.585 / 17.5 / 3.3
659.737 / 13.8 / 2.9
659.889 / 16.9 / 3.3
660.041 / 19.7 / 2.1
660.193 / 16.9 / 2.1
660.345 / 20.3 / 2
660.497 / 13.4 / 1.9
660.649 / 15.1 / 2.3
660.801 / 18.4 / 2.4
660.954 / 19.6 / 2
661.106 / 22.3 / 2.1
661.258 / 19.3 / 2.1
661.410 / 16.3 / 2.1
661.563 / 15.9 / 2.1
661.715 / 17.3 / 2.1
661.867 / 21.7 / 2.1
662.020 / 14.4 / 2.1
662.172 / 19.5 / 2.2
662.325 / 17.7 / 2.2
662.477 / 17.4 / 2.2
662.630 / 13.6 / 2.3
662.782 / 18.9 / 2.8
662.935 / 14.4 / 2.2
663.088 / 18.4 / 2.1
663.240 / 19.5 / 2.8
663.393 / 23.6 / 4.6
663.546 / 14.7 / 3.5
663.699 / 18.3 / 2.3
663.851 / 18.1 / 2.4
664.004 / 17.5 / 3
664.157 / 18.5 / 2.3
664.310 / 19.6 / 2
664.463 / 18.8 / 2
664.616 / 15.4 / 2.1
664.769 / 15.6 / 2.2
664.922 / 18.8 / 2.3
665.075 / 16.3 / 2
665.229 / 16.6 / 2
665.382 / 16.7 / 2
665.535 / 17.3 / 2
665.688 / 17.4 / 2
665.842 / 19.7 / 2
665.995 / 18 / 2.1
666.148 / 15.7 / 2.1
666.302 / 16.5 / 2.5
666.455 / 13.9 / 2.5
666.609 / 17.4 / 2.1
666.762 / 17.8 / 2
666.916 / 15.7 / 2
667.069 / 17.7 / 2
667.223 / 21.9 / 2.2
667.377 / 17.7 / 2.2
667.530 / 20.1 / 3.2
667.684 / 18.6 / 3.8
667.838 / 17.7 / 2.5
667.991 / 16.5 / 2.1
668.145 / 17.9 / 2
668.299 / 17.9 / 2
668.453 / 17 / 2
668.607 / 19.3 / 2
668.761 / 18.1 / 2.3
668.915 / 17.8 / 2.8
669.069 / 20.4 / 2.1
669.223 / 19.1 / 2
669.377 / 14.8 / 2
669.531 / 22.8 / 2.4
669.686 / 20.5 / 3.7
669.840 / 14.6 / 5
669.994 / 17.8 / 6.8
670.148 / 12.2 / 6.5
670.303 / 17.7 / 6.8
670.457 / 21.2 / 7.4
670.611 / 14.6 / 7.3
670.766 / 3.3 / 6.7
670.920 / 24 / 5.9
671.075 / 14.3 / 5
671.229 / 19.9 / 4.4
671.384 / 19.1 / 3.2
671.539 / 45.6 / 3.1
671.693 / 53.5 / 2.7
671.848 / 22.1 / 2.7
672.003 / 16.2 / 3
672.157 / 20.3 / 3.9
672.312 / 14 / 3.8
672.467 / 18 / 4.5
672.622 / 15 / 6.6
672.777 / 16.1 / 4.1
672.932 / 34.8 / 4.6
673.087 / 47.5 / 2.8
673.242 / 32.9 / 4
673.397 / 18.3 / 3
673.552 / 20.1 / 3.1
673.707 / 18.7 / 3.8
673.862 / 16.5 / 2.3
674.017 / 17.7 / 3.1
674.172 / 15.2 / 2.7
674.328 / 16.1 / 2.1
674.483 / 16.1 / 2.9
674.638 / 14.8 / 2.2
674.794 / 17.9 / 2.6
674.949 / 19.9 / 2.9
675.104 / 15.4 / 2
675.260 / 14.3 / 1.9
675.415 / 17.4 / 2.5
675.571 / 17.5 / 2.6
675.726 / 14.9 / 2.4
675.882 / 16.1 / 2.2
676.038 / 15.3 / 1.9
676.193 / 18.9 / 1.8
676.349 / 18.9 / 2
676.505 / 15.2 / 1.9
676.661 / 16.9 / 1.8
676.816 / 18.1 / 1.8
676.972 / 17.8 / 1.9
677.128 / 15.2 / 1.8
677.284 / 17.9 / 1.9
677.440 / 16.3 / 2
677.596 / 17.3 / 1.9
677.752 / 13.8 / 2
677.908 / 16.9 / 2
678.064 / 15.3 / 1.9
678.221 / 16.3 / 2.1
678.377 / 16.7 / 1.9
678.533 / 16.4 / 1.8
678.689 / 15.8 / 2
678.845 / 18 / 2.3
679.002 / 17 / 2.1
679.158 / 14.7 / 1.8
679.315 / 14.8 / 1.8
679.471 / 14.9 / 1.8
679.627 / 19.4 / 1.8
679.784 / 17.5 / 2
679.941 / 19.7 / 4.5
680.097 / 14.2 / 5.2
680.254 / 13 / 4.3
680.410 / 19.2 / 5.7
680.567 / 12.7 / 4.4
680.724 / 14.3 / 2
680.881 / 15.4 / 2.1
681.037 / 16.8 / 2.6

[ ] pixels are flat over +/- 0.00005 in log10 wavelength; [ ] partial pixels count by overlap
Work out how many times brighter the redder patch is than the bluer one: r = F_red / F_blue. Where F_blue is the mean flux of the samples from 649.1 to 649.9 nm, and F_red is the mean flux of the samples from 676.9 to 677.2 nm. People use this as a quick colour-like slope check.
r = 0.92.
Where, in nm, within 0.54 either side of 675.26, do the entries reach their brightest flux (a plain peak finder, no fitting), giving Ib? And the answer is 674.949 nm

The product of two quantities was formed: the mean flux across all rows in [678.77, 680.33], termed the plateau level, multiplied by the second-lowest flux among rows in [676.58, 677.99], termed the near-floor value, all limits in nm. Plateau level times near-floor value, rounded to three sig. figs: 248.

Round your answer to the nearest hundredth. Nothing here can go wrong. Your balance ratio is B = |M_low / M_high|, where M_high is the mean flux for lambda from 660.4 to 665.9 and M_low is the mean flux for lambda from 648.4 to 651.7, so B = 1.02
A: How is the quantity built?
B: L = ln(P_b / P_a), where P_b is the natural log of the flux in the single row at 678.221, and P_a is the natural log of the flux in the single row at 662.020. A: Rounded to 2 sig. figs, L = 0.045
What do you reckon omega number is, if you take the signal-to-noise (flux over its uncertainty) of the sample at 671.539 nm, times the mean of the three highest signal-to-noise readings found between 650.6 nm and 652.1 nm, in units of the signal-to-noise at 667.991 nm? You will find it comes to 18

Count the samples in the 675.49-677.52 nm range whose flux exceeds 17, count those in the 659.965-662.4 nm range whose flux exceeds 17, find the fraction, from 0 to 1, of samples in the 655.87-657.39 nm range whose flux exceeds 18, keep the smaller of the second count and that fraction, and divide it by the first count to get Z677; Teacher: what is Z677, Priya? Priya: 0.083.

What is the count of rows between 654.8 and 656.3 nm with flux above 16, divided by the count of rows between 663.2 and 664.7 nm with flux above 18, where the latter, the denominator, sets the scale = 1.29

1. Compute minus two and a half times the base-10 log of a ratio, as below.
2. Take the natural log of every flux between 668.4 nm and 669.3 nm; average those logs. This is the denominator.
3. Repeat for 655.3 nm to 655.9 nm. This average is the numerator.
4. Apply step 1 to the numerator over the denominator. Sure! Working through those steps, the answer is 0.02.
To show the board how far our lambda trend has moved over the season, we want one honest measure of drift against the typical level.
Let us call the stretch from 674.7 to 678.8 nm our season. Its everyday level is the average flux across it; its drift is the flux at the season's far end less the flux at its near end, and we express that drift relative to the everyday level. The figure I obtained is -0.126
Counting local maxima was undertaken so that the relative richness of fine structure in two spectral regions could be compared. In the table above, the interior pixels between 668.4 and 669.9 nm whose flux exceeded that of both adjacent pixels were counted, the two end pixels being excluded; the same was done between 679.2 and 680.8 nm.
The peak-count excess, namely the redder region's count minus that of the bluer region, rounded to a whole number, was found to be 0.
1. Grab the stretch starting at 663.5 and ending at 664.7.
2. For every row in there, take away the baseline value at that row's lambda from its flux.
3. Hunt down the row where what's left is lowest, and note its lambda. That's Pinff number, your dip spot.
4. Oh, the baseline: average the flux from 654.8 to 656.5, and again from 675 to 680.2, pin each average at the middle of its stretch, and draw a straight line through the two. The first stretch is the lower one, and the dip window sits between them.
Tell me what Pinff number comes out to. 663.546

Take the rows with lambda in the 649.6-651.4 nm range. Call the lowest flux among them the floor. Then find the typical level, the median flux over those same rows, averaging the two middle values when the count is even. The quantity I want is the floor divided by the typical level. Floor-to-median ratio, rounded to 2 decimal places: 0.83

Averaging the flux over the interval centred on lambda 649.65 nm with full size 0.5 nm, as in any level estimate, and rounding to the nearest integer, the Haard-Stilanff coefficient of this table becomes 19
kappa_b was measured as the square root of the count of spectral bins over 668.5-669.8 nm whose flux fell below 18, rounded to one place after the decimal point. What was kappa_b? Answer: 1.4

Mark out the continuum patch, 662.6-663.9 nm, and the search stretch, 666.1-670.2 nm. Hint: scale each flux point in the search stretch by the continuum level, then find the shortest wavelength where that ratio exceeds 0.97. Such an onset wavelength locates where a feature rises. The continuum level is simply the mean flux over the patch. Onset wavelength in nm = 666.609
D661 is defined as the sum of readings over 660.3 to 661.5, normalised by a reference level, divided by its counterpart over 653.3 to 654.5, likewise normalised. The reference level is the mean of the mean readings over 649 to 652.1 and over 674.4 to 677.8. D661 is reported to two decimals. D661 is 1.04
